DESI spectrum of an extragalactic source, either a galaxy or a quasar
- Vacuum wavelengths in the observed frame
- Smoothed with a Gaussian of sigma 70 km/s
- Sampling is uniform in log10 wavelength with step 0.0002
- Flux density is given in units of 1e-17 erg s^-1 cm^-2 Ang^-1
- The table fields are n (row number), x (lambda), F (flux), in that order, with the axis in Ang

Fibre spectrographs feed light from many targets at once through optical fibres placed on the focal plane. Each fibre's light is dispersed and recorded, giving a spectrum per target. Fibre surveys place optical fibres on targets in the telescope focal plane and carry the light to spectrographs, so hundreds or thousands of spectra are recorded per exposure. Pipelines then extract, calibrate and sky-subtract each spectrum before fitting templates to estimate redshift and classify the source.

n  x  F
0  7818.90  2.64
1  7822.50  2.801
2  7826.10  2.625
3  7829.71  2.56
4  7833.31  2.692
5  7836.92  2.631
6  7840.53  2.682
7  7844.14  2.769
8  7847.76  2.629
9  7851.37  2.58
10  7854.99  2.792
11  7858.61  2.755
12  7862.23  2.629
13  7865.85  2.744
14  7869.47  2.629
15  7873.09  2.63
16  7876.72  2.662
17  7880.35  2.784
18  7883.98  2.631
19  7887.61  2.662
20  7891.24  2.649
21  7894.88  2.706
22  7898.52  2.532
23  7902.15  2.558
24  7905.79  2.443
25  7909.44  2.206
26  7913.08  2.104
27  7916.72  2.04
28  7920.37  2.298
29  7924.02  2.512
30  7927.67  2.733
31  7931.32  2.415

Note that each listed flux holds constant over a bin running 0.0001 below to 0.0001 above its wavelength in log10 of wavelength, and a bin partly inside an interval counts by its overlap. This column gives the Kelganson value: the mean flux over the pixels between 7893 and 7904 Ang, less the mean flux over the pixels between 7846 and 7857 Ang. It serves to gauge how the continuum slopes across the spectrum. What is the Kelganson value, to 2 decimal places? -0.07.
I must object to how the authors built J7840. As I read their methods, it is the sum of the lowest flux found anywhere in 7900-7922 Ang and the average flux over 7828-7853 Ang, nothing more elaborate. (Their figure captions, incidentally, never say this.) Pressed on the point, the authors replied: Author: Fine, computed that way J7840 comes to 4.7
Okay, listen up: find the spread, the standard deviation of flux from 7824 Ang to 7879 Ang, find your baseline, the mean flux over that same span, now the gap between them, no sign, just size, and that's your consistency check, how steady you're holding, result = 2.60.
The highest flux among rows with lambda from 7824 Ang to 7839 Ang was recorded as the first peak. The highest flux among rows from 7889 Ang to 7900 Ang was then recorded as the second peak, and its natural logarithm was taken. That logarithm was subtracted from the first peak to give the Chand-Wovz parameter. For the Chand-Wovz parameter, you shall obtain 1.70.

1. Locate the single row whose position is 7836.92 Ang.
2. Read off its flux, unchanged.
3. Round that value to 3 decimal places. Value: 2.631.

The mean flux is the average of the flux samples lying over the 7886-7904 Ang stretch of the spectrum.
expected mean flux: 2.62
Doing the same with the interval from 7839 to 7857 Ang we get 2.69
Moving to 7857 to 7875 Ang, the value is 2.68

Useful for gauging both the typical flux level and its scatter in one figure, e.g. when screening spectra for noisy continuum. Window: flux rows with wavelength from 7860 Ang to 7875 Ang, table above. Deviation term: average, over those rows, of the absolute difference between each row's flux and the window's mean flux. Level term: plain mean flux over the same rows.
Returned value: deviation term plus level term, 2.70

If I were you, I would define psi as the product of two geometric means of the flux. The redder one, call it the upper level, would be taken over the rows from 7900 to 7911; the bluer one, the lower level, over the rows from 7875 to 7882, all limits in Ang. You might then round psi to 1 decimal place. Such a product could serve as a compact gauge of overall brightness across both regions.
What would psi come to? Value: 6.5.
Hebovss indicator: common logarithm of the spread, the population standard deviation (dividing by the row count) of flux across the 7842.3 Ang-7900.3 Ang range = -1.13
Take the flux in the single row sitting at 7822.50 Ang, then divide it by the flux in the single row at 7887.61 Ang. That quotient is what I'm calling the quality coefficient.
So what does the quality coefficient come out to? 1.05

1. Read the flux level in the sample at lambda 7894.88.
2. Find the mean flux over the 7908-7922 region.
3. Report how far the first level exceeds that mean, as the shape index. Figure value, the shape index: 0.5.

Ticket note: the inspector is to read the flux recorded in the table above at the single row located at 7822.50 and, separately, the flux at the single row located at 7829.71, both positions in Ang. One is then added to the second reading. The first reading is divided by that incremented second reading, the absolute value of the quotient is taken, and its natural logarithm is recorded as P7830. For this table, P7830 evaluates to -0.240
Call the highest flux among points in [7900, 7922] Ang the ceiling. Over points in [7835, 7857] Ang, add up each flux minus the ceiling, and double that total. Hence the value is 1.47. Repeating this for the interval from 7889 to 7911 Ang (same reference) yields -0.51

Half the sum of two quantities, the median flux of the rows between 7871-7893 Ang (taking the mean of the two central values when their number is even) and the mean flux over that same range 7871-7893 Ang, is 2.66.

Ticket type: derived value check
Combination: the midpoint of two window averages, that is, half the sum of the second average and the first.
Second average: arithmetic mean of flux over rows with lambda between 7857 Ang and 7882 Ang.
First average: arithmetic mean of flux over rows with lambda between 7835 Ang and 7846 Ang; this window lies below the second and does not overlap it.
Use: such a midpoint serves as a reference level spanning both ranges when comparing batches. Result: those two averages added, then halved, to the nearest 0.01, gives 2.69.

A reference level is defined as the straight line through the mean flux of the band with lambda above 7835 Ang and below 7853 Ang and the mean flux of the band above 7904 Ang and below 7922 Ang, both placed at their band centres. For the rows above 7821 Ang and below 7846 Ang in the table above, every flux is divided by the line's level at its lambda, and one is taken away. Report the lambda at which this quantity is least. 7829.71 Ang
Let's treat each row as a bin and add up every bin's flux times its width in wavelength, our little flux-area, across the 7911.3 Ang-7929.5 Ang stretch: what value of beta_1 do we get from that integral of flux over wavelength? 42.6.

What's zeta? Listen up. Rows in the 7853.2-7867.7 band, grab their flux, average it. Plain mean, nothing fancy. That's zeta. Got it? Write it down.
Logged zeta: 2.73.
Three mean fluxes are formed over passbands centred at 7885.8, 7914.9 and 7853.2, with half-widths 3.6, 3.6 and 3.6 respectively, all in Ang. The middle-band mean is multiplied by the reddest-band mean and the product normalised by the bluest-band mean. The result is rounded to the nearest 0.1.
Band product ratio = 2.0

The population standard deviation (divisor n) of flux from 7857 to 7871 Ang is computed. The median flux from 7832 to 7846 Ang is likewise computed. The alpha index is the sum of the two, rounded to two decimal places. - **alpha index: 2.75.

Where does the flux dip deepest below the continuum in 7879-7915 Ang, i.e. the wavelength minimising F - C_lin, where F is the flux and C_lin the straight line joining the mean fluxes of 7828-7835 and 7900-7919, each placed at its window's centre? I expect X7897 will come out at 7913.08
